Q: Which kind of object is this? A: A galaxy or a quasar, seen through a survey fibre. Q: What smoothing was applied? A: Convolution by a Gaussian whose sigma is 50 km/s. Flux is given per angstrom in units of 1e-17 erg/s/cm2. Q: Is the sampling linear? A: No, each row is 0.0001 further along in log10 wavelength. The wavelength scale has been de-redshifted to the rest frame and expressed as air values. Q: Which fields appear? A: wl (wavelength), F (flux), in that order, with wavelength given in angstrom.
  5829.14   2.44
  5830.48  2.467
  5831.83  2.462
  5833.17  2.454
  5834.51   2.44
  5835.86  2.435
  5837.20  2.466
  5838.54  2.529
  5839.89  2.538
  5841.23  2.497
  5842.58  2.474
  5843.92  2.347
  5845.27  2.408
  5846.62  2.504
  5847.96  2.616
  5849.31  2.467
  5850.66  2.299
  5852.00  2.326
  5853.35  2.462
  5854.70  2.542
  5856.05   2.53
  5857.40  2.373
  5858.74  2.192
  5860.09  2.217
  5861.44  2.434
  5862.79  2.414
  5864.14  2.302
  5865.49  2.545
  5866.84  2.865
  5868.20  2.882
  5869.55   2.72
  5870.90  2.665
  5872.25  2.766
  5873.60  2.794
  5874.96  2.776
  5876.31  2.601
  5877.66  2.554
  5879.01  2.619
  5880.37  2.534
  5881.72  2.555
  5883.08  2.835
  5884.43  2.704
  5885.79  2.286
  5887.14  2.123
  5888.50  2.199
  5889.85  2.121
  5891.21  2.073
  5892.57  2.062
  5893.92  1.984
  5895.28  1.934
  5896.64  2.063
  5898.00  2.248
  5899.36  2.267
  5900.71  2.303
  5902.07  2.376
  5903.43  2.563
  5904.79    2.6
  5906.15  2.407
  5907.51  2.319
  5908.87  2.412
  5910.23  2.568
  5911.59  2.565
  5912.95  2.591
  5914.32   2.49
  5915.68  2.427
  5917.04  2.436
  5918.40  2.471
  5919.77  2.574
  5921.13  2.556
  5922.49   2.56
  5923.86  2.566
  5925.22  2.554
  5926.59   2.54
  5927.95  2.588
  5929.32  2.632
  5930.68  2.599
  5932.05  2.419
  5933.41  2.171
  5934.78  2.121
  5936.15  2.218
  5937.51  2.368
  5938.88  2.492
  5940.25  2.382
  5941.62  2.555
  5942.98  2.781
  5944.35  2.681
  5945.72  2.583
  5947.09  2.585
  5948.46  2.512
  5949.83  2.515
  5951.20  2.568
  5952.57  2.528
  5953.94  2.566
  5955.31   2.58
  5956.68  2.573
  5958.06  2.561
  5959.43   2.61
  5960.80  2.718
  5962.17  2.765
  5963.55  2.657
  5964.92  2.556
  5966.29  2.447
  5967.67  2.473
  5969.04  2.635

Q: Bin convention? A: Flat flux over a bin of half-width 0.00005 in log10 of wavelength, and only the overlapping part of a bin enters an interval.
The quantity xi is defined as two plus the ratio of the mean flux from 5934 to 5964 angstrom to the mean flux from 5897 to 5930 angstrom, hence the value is 3.02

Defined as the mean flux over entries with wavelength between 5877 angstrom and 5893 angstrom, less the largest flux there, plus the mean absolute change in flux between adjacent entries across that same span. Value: -0.32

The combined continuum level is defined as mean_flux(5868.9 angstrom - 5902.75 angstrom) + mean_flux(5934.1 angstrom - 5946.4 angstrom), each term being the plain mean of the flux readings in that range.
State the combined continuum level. 4.87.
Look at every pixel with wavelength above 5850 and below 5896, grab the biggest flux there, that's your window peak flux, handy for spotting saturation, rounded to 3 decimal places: 2.882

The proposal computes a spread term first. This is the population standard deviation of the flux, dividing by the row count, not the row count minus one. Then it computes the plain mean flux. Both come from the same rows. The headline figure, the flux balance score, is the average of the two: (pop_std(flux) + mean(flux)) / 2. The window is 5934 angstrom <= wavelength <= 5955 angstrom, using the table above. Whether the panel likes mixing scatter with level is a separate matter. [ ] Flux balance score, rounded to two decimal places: 1.33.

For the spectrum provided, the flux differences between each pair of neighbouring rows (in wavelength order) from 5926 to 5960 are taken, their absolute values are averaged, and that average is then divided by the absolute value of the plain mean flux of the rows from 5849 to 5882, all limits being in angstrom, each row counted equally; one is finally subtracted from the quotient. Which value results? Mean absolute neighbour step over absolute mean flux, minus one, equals -0.968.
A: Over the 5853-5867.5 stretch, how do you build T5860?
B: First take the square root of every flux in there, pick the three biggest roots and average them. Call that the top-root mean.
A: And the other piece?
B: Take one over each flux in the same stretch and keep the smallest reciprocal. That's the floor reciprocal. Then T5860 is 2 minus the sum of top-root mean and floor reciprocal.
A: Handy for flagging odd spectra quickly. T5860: 0.024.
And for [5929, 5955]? -0.002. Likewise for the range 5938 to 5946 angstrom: 0.003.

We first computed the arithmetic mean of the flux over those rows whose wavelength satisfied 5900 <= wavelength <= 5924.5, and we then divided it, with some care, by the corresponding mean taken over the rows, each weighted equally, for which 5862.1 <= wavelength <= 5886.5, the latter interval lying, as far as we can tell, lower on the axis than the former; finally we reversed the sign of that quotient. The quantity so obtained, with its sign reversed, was -0.94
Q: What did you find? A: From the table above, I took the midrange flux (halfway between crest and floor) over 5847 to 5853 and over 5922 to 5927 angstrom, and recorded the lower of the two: 2.46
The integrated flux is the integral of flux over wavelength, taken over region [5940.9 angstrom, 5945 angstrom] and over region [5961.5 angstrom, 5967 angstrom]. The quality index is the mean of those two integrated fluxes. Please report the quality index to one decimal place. 12.6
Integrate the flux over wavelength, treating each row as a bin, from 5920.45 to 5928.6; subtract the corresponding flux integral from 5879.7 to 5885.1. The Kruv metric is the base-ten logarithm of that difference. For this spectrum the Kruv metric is 0.8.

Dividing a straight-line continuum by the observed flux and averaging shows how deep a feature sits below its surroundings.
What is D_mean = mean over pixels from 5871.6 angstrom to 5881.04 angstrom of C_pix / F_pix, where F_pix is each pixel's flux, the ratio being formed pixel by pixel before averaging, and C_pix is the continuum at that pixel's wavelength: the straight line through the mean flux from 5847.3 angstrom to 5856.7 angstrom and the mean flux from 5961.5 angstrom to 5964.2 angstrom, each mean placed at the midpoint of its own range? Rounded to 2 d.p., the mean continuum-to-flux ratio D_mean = 0.95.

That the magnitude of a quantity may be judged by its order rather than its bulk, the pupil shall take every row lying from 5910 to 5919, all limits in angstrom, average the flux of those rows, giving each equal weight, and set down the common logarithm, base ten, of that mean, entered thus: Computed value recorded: 0.399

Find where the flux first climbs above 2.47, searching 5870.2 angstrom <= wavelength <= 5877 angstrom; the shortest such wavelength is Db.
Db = 5870.90 angstrom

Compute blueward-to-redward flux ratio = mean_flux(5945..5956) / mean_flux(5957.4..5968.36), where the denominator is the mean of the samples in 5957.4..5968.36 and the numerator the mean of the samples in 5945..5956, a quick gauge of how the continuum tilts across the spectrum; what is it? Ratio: 0.98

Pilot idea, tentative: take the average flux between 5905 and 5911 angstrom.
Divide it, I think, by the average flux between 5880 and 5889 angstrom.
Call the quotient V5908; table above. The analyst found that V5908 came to 0.99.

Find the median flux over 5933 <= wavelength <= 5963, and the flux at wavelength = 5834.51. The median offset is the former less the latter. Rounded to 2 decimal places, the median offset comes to 0.12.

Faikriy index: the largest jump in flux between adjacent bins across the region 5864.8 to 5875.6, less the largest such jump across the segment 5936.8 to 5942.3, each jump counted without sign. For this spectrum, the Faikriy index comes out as 0.15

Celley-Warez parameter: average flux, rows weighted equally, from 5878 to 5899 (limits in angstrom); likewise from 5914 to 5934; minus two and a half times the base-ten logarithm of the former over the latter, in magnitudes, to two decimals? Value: 0.10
